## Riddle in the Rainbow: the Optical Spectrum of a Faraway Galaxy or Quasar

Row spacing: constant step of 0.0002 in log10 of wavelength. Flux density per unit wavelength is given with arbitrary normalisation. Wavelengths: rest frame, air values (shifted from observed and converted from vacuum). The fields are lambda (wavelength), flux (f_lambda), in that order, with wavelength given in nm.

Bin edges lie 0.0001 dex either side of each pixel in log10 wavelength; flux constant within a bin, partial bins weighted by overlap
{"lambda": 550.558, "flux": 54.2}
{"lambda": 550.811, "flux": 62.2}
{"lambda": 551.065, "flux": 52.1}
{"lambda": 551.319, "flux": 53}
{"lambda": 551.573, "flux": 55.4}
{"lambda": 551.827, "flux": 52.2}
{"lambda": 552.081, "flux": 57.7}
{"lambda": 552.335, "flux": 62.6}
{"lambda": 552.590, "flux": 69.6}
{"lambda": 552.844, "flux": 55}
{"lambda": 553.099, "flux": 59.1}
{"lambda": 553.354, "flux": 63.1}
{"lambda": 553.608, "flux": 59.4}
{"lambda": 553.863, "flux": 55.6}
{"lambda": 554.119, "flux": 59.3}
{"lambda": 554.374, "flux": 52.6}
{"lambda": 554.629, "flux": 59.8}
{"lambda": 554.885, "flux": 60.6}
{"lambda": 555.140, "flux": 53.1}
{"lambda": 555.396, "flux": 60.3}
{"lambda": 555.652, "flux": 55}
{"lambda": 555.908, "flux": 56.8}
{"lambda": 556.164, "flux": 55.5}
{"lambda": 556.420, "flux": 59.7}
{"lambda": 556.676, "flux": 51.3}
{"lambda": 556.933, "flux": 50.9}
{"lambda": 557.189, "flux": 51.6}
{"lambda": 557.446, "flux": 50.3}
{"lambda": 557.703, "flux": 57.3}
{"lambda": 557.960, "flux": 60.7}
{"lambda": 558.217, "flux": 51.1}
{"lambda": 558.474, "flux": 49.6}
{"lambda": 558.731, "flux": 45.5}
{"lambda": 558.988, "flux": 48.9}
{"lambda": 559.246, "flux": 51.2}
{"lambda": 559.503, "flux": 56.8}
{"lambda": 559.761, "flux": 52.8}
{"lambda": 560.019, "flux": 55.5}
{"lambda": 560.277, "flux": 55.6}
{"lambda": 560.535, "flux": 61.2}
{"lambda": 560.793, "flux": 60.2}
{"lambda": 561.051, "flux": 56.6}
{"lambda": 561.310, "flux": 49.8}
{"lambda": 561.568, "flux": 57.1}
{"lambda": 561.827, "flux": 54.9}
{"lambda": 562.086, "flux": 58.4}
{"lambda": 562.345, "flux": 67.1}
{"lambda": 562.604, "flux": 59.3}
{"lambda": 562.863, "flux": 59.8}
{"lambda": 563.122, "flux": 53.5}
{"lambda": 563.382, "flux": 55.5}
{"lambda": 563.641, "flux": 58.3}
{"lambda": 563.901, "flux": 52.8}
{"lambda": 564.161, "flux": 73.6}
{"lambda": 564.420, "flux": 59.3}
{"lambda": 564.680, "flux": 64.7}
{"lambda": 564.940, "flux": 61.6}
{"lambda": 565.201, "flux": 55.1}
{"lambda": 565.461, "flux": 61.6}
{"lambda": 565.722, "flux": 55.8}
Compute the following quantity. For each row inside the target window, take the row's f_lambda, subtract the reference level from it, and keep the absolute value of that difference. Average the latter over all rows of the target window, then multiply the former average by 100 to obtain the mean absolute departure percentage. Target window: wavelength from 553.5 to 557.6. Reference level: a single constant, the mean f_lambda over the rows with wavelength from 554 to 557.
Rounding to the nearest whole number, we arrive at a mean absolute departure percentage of 328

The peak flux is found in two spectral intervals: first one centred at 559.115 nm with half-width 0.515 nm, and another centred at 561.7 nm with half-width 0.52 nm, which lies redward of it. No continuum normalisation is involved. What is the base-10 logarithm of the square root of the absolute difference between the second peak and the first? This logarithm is 0.10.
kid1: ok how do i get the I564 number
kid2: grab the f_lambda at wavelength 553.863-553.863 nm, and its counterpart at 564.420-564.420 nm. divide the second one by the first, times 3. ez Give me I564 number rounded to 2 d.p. 3.20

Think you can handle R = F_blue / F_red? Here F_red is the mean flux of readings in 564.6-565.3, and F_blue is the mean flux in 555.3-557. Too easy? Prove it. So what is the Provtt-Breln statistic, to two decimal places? 0.92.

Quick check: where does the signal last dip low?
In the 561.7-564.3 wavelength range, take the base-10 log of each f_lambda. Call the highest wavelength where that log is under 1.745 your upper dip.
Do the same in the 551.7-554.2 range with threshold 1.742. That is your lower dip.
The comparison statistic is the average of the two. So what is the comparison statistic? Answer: 558.37 nm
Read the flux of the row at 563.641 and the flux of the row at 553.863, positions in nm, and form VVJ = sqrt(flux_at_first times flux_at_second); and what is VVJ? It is 56.9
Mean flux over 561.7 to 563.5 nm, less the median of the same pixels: 0.0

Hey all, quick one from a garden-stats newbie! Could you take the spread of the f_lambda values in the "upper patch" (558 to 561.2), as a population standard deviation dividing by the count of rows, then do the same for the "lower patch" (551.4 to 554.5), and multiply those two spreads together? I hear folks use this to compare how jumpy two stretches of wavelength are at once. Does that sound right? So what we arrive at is 21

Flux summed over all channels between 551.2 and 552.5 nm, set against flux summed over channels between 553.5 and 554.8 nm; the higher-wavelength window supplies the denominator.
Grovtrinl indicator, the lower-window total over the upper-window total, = 0.98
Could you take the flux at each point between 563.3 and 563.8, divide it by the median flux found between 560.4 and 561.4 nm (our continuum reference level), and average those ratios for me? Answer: 0.97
